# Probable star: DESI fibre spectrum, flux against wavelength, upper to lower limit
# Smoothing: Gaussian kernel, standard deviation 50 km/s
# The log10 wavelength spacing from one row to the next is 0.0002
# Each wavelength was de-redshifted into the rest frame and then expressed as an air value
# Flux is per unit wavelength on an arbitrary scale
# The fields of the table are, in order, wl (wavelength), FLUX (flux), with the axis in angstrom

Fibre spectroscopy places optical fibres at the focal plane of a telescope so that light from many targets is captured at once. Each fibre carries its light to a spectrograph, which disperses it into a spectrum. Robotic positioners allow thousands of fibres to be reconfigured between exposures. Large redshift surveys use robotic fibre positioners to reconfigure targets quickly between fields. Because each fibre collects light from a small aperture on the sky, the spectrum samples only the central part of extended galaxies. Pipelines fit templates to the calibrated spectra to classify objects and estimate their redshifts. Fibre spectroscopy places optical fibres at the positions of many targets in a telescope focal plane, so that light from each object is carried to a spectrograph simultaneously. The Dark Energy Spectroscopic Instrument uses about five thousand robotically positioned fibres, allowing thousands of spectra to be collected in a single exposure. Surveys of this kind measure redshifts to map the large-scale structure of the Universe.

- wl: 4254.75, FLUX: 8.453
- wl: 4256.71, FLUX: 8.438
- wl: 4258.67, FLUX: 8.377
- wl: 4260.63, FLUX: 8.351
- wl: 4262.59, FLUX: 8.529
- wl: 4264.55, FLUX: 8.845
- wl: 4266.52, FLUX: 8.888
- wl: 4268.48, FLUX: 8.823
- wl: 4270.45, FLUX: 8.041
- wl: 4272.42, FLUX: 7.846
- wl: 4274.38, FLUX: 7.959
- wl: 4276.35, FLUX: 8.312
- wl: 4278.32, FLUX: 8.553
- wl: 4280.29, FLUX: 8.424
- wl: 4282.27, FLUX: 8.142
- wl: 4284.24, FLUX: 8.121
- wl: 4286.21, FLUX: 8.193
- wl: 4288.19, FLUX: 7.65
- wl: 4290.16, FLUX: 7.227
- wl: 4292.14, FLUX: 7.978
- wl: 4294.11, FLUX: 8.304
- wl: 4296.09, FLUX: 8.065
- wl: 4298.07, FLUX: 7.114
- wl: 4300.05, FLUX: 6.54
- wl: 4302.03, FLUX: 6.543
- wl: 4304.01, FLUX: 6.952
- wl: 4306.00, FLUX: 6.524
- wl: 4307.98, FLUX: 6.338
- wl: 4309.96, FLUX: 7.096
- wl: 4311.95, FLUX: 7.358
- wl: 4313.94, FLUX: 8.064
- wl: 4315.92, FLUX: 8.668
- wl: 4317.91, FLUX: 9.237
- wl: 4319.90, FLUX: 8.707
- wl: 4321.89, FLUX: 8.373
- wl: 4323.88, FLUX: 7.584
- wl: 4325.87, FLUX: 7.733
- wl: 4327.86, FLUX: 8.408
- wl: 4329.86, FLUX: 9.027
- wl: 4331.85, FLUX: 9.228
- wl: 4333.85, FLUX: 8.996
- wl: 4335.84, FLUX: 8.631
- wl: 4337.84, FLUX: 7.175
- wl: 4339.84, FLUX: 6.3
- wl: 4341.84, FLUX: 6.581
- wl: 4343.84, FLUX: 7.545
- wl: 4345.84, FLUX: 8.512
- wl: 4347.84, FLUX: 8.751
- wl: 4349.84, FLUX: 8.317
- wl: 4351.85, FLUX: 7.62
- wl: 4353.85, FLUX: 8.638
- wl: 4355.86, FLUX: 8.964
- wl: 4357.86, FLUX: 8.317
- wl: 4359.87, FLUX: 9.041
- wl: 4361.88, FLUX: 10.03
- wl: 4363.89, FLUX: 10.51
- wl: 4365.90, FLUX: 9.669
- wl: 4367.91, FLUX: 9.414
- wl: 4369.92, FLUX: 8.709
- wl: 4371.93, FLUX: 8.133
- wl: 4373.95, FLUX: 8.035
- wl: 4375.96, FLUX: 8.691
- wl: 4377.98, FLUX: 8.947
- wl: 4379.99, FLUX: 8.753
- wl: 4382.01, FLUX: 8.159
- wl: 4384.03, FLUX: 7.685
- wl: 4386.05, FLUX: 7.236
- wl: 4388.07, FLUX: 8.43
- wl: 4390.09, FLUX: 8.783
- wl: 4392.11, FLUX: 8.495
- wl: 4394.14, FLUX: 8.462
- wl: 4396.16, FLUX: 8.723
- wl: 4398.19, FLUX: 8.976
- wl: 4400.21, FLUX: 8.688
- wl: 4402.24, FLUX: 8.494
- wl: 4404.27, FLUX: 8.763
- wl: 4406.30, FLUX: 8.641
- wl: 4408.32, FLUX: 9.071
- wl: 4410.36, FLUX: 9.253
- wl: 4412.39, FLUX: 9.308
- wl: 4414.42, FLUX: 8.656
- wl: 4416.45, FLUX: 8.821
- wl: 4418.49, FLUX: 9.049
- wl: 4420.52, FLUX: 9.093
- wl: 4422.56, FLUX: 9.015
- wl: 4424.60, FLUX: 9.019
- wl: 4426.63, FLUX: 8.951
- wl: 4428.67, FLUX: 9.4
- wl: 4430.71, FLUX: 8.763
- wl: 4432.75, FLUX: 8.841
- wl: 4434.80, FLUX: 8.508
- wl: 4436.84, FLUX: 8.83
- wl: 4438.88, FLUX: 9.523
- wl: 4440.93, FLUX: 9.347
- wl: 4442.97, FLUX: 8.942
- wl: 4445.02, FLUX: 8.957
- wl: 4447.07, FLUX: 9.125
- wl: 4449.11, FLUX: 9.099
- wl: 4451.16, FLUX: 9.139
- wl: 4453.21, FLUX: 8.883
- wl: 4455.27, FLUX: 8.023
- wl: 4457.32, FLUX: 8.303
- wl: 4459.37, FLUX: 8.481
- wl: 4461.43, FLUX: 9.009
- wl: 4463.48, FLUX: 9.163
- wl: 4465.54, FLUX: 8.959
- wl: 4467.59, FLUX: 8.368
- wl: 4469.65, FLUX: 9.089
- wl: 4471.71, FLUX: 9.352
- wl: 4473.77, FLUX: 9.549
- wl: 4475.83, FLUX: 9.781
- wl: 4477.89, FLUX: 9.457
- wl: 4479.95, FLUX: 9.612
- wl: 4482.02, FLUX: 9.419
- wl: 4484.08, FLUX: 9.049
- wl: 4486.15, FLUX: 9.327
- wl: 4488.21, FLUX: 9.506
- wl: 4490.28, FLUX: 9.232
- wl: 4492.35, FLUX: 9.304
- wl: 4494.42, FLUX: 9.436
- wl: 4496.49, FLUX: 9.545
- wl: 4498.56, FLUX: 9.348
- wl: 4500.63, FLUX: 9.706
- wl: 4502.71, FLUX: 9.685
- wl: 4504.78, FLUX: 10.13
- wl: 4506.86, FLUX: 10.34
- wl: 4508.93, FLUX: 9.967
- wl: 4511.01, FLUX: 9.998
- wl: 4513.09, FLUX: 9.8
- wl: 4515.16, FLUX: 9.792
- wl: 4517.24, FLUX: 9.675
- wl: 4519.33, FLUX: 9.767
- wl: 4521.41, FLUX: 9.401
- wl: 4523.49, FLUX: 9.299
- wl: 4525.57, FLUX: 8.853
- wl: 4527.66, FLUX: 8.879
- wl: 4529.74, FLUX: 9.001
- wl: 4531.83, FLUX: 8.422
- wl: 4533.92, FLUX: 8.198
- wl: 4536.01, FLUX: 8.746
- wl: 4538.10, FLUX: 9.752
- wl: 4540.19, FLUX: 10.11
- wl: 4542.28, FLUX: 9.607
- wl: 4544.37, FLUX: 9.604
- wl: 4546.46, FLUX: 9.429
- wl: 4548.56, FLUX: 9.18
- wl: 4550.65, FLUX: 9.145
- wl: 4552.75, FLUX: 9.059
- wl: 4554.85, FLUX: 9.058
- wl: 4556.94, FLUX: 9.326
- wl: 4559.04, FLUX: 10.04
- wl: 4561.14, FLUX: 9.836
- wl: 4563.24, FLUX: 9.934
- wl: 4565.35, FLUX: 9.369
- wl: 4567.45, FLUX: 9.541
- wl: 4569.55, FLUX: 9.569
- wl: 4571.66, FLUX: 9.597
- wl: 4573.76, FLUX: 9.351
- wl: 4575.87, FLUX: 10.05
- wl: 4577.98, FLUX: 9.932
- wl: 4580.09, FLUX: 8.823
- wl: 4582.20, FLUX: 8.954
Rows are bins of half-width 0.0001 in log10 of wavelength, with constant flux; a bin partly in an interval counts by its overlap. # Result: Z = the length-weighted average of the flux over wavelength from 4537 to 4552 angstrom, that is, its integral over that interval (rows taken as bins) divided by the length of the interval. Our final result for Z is 9.5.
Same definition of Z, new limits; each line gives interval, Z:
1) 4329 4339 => 8.6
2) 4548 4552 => 9.2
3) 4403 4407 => 8.7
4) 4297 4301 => 6.9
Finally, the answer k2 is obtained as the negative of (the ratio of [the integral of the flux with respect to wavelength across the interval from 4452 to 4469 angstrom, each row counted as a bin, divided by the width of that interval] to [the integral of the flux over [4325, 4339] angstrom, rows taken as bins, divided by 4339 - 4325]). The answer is -1.03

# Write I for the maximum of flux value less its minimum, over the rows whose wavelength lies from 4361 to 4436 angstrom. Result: 3.3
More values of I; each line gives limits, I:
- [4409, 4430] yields 0.7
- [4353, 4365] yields 2.2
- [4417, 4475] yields 1.5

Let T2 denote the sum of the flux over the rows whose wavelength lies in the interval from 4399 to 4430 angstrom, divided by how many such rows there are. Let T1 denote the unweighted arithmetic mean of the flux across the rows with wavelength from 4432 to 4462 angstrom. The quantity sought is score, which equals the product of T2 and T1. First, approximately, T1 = 8.9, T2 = 8.9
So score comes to 79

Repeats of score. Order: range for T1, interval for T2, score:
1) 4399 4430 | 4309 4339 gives 74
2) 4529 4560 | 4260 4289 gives 77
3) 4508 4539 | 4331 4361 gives 76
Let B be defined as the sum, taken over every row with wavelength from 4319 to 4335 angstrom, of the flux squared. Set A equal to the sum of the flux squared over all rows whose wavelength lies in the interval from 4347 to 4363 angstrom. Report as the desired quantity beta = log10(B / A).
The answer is -0.02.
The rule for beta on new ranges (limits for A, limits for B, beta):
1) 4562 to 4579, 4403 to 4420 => -0.07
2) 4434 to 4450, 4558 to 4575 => 0.06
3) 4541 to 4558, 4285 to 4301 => -0.17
